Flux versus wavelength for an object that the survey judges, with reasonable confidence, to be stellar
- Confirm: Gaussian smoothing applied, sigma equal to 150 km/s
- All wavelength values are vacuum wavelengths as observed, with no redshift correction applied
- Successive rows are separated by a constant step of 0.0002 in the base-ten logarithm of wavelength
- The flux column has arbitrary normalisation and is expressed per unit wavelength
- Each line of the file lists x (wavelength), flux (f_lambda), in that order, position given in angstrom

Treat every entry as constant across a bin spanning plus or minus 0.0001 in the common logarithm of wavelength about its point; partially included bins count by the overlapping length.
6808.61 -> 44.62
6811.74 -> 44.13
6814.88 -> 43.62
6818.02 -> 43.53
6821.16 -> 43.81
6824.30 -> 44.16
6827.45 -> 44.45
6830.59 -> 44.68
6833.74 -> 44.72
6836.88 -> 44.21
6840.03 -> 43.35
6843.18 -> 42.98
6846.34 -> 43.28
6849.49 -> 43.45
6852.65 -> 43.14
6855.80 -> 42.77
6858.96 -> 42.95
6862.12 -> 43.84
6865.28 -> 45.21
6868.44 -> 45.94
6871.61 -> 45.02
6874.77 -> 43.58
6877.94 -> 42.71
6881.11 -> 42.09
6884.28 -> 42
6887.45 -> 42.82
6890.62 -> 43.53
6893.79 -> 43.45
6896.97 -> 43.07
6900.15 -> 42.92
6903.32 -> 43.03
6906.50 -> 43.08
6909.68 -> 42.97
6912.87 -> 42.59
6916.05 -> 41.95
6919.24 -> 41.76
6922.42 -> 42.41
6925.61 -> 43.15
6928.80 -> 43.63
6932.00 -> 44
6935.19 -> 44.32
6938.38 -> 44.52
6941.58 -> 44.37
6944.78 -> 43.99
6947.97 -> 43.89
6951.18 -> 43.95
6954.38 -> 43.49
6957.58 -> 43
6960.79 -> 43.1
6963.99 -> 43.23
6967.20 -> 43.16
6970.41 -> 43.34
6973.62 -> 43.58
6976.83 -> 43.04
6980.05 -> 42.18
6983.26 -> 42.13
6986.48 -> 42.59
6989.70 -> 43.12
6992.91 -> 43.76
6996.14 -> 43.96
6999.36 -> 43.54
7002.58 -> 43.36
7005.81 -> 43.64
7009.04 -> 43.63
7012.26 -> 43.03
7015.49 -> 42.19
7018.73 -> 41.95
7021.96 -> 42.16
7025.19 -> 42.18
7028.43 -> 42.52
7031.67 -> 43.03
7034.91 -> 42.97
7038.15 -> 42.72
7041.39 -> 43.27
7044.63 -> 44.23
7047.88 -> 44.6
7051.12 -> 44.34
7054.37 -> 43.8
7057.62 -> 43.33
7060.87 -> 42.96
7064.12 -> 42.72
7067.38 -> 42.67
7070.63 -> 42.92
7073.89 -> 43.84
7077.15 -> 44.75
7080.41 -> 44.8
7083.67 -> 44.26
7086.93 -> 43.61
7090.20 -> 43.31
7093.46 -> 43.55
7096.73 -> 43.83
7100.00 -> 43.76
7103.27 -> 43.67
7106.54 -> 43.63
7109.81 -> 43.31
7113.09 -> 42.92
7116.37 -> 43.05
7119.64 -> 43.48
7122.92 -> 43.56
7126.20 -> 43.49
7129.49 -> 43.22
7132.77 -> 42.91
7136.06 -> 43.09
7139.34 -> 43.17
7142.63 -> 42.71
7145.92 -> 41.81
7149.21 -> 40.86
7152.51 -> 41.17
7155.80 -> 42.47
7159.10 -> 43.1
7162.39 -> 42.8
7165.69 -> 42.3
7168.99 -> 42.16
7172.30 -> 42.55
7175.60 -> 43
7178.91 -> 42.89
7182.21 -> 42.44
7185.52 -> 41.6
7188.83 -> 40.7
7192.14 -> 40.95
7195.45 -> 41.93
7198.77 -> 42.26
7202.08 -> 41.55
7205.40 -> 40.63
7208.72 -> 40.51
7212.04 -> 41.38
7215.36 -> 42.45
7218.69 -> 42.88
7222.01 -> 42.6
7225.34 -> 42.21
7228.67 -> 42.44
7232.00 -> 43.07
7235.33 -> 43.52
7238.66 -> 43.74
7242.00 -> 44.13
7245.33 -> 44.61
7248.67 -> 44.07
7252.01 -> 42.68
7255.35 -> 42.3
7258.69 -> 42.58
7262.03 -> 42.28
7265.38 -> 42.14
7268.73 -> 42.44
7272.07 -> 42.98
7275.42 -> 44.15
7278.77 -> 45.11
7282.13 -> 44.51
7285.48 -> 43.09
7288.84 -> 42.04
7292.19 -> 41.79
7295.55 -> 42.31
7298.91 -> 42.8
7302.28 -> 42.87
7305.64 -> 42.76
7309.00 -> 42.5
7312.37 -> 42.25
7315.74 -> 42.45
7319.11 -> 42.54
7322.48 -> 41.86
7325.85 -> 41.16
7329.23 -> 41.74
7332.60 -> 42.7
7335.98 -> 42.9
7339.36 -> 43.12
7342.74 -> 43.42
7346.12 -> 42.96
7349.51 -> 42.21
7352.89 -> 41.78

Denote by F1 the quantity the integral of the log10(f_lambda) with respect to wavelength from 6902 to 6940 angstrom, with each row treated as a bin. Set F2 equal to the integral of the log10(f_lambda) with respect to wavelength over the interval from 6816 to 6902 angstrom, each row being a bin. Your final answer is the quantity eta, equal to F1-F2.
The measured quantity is -79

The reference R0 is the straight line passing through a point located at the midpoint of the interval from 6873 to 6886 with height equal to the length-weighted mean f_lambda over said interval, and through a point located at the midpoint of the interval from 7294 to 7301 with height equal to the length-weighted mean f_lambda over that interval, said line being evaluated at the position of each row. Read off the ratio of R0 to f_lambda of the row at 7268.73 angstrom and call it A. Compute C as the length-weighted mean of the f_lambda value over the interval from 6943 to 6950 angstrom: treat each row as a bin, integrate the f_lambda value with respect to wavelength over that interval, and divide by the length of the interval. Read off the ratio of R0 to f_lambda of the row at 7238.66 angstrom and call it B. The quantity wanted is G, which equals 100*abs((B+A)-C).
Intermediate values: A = 1.002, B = 0.97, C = 43.9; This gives 4196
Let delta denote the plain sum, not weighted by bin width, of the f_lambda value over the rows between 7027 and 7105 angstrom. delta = 1045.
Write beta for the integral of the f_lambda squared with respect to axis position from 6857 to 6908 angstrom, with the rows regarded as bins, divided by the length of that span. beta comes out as 1889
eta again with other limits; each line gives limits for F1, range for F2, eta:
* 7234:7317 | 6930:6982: 50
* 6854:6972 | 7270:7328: 99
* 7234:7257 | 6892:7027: -183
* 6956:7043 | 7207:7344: -81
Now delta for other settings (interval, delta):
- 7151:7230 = 1009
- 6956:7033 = 1031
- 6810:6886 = 1050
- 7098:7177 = 1028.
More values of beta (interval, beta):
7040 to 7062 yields 1920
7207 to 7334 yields 1826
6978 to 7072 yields 1857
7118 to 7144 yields 1867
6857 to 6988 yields 1876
